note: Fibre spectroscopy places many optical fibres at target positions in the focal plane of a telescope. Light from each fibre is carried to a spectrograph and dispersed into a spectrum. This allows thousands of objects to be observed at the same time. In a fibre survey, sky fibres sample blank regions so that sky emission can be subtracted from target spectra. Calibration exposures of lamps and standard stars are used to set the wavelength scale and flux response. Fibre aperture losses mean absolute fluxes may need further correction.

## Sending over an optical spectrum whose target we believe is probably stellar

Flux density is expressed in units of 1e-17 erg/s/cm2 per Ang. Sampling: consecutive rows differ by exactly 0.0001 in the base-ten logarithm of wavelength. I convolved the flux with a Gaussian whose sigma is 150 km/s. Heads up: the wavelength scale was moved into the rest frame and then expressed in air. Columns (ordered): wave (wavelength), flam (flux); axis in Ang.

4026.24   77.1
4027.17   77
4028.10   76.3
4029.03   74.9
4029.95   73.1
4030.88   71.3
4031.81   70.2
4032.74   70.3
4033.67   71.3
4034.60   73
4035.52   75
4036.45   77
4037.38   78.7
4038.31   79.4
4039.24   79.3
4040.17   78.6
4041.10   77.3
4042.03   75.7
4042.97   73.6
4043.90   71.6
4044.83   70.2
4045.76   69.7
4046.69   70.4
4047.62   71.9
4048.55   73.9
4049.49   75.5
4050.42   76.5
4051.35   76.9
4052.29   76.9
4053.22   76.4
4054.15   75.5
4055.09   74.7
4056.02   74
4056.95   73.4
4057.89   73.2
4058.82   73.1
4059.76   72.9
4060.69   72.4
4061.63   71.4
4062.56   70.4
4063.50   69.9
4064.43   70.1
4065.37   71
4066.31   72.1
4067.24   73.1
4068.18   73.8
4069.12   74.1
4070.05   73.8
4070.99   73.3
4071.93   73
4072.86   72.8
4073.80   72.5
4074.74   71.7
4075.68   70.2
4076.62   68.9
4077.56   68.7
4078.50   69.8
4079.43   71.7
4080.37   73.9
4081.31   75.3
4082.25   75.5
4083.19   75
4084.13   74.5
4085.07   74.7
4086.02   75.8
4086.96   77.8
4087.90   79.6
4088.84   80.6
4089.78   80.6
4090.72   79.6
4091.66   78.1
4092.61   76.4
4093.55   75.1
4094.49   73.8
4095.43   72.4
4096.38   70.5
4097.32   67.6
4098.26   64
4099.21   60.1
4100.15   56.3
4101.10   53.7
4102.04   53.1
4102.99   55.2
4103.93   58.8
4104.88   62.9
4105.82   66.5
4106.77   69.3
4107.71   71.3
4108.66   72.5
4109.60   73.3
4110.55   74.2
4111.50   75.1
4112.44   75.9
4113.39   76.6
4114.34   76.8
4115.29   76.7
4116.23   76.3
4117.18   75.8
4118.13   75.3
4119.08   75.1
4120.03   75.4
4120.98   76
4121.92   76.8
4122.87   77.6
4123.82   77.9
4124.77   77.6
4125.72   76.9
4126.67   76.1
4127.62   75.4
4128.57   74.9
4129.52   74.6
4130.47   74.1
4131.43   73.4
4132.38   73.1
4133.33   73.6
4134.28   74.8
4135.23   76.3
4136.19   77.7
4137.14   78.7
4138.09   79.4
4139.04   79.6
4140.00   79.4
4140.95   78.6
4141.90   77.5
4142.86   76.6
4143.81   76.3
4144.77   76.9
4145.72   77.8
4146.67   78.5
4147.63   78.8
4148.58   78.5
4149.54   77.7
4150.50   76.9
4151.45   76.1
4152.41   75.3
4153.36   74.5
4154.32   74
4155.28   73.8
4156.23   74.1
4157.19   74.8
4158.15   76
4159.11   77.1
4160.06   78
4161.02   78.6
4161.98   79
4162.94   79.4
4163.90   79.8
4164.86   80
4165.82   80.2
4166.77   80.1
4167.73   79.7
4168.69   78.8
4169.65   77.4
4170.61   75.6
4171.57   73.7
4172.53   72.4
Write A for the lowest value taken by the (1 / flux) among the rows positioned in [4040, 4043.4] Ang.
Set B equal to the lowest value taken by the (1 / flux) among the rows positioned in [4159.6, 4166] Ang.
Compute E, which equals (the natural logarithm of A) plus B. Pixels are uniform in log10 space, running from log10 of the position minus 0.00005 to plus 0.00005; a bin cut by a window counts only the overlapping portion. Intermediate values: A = 0.0127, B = 0.0125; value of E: -4.35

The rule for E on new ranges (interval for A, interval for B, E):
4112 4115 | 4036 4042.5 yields -4.33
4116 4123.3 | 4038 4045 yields -4.34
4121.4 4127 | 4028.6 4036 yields -4.34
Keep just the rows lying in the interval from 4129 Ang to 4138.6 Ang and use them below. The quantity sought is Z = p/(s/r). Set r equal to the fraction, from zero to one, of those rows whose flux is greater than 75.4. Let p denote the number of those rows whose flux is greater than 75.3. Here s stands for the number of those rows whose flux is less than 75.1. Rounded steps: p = 4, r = 0.4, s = 6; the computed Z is 0.3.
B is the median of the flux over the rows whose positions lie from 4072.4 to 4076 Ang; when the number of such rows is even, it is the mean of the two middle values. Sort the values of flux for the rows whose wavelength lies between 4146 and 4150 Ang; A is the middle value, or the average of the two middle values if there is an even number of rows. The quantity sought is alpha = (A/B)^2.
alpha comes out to 1.19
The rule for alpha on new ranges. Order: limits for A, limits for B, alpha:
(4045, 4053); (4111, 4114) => 0.97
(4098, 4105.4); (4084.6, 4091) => 0.52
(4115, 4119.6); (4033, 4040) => 0.97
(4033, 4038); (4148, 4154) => 0.96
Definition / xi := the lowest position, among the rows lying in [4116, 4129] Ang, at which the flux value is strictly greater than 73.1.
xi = 4116.23 Ang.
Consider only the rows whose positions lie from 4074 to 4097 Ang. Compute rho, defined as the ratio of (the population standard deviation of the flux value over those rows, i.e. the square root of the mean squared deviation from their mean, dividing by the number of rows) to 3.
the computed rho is 1.18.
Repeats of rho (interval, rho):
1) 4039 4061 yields 0.85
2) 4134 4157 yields 0.60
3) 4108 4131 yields 0.44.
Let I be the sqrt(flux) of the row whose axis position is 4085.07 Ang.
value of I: 8.64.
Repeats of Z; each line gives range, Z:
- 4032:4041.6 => 0.9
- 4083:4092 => 1.6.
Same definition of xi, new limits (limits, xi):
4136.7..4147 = 4137.14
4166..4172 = 4166.77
